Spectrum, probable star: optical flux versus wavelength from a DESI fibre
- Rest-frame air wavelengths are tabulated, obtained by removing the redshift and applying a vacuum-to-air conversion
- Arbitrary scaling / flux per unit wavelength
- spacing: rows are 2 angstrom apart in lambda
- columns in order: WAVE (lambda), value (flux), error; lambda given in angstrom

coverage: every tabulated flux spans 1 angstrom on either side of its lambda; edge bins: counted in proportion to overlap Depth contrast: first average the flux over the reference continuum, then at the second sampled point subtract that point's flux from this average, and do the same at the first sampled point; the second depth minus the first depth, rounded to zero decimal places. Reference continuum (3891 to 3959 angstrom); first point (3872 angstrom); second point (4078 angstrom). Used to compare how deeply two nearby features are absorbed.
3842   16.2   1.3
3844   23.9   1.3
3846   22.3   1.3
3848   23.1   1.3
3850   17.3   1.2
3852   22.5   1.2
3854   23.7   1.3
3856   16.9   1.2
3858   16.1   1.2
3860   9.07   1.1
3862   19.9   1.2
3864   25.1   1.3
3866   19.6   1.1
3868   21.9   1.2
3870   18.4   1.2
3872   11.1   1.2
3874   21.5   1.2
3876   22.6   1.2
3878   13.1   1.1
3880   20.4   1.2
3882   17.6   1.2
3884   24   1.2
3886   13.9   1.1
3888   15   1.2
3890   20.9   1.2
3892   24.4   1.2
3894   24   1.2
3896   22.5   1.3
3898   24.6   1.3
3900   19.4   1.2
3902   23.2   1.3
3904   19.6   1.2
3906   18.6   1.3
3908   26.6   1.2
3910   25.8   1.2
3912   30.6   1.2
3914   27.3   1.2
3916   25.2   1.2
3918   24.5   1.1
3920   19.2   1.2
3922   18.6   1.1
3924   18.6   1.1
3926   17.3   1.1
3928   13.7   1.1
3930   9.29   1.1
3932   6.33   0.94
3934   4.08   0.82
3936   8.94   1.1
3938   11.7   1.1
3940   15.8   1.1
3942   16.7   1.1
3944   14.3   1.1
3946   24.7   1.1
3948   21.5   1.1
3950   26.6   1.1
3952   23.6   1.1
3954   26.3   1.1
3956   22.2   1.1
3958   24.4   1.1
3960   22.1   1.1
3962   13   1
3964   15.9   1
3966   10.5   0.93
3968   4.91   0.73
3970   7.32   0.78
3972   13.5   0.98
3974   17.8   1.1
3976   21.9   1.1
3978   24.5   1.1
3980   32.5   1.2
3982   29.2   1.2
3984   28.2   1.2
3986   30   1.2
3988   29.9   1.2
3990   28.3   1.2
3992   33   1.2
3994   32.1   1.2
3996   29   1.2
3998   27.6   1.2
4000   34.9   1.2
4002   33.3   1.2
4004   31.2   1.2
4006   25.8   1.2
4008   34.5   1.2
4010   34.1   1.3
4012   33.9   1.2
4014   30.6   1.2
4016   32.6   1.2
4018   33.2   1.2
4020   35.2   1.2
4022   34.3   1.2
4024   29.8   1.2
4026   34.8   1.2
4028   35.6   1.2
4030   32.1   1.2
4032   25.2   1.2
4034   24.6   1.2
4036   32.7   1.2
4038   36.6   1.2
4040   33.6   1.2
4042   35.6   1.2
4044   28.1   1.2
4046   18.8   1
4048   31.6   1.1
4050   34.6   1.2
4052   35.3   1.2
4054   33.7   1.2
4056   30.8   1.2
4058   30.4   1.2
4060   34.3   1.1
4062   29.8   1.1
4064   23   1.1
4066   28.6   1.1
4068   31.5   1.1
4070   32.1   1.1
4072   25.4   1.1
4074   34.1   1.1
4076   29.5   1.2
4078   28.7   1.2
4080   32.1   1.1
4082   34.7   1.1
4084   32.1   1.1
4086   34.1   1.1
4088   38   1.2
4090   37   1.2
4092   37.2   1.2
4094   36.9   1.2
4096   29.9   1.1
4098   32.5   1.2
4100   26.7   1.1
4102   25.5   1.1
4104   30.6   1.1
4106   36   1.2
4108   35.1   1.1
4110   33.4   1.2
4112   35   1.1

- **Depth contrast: -18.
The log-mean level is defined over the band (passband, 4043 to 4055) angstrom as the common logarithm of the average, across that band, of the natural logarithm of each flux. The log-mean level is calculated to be 0.530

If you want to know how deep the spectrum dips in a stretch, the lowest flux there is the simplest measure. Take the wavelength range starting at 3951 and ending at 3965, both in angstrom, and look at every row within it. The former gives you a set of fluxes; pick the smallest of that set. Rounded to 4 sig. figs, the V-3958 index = 13.00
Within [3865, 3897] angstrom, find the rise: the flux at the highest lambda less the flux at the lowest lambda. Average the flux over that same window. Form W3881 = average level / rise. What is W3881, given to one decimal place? 6.7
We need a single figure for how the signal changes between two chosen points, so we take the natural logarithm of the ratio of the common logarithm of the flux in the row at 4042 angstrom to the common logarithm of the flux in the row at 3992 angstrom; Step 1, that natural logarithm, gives 0.02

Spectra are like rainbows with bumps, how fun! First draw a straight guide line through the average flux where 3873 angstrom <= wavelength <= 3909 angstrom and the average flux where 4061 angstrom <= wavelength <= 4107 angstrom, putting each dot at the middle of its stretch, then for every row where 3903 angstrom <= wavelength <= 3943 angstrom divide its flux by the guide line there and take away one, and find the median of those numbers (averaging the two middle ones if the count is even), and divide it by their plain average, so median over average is 0.88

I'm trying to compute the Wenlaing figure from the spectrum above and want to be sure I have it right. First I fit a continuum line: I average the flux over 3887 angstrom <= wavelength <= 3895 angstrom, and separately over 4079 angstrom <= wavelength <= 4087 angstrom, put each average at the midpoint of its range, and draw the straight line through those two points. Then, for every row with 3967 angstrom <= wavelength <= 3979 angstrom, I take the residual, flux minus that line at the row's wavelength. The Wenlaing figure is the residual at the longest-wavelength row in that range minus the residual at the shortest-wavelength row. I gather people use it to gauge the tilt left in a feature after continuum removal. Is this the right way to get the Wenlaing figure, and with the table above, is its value 19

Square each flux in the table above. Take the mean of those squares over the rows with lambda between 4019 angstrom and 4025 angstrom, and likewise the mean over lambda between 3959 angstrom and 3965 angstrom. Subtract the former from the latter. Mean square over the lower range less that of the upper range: -798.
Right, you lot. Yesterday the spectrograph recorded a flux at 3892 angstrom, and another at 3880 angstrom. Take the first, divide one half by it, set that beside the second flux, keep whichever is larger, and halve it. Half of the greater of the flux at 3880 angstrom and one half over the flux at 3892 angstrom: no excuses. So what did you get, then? 10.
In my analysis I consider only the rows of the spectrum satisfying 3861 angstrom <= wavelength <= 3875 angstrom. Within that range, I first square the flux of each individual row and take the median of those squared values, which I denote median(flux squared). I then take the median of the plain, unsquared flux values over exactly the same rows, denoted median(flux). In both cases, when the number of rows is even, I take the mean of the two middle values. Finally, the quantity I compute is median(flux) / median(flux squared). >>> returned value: 0.0503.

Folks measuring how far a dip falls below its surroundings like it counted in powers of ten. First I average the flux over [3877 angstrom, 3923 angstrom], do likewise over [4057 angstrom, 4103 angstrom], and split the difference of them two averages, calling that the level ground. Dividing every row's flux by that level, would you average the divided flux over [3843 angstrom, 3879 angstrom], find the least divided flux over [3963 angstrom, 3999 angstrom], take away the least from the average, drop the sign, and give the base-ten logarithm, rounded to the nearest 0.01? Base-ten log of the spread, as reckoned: -0.27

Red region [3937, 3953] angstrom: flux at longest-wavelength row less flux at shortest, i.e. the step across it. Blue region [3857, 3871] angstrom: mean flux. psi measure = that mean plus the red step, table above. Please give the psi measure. 30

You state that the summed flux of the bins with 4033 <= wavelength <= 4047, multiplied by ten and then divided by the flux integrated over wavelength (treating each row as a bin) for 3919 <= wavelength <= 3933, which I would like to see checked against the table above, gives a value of 10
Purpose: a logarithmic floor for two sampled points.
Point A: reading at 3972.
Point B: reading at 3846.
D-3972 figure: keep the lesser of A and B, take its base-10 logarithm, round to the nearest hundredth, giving 1.13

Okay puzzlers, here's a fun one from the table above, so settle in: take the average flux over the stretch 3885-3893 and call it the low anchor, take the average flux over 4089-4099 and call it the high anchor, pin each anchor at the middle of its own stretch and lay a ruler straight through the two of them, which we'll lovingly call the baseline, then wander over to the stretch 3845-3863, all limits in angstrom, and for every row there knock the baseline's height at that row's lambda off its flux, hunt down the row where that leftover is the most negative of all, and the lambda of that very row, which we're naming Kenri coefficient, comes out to 3860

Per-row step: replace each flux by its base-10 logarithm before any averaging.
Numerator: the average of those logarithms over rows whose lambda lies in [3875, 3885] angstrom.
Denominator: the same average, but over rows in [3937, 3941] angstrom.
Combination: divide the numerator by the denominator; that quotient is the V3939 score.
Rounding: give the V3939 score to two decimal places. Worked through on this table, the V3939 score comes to 1.13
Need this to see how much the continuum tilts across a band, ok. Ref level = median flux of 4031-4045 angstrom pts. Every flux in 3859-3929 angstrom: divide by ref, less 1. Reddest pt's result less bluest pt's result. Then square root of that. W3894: 0.376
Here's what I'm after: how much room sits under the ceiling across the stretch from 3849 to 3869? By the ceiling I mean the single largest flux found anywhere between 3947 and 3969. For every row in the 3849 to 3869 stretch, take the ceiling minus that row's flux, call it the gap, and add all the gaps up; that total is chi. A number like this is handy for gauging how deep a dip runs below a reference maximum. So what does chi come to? 74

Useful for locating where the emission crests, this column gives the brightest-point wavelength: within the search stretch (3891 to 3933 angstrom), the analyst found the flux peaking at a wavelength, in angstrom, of 3912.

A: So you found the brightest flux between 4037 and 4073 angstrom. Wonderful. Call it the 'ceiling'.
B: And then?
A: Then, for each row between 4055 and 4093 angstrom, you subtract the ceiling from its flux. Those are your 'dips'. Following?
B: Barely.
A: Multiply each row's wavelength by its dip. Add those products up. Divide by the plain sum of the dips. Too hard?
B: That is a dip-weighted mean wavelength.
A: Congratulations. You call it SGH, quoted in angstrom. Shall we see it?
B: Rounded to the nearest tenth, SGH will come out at 4069.0 angstrom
